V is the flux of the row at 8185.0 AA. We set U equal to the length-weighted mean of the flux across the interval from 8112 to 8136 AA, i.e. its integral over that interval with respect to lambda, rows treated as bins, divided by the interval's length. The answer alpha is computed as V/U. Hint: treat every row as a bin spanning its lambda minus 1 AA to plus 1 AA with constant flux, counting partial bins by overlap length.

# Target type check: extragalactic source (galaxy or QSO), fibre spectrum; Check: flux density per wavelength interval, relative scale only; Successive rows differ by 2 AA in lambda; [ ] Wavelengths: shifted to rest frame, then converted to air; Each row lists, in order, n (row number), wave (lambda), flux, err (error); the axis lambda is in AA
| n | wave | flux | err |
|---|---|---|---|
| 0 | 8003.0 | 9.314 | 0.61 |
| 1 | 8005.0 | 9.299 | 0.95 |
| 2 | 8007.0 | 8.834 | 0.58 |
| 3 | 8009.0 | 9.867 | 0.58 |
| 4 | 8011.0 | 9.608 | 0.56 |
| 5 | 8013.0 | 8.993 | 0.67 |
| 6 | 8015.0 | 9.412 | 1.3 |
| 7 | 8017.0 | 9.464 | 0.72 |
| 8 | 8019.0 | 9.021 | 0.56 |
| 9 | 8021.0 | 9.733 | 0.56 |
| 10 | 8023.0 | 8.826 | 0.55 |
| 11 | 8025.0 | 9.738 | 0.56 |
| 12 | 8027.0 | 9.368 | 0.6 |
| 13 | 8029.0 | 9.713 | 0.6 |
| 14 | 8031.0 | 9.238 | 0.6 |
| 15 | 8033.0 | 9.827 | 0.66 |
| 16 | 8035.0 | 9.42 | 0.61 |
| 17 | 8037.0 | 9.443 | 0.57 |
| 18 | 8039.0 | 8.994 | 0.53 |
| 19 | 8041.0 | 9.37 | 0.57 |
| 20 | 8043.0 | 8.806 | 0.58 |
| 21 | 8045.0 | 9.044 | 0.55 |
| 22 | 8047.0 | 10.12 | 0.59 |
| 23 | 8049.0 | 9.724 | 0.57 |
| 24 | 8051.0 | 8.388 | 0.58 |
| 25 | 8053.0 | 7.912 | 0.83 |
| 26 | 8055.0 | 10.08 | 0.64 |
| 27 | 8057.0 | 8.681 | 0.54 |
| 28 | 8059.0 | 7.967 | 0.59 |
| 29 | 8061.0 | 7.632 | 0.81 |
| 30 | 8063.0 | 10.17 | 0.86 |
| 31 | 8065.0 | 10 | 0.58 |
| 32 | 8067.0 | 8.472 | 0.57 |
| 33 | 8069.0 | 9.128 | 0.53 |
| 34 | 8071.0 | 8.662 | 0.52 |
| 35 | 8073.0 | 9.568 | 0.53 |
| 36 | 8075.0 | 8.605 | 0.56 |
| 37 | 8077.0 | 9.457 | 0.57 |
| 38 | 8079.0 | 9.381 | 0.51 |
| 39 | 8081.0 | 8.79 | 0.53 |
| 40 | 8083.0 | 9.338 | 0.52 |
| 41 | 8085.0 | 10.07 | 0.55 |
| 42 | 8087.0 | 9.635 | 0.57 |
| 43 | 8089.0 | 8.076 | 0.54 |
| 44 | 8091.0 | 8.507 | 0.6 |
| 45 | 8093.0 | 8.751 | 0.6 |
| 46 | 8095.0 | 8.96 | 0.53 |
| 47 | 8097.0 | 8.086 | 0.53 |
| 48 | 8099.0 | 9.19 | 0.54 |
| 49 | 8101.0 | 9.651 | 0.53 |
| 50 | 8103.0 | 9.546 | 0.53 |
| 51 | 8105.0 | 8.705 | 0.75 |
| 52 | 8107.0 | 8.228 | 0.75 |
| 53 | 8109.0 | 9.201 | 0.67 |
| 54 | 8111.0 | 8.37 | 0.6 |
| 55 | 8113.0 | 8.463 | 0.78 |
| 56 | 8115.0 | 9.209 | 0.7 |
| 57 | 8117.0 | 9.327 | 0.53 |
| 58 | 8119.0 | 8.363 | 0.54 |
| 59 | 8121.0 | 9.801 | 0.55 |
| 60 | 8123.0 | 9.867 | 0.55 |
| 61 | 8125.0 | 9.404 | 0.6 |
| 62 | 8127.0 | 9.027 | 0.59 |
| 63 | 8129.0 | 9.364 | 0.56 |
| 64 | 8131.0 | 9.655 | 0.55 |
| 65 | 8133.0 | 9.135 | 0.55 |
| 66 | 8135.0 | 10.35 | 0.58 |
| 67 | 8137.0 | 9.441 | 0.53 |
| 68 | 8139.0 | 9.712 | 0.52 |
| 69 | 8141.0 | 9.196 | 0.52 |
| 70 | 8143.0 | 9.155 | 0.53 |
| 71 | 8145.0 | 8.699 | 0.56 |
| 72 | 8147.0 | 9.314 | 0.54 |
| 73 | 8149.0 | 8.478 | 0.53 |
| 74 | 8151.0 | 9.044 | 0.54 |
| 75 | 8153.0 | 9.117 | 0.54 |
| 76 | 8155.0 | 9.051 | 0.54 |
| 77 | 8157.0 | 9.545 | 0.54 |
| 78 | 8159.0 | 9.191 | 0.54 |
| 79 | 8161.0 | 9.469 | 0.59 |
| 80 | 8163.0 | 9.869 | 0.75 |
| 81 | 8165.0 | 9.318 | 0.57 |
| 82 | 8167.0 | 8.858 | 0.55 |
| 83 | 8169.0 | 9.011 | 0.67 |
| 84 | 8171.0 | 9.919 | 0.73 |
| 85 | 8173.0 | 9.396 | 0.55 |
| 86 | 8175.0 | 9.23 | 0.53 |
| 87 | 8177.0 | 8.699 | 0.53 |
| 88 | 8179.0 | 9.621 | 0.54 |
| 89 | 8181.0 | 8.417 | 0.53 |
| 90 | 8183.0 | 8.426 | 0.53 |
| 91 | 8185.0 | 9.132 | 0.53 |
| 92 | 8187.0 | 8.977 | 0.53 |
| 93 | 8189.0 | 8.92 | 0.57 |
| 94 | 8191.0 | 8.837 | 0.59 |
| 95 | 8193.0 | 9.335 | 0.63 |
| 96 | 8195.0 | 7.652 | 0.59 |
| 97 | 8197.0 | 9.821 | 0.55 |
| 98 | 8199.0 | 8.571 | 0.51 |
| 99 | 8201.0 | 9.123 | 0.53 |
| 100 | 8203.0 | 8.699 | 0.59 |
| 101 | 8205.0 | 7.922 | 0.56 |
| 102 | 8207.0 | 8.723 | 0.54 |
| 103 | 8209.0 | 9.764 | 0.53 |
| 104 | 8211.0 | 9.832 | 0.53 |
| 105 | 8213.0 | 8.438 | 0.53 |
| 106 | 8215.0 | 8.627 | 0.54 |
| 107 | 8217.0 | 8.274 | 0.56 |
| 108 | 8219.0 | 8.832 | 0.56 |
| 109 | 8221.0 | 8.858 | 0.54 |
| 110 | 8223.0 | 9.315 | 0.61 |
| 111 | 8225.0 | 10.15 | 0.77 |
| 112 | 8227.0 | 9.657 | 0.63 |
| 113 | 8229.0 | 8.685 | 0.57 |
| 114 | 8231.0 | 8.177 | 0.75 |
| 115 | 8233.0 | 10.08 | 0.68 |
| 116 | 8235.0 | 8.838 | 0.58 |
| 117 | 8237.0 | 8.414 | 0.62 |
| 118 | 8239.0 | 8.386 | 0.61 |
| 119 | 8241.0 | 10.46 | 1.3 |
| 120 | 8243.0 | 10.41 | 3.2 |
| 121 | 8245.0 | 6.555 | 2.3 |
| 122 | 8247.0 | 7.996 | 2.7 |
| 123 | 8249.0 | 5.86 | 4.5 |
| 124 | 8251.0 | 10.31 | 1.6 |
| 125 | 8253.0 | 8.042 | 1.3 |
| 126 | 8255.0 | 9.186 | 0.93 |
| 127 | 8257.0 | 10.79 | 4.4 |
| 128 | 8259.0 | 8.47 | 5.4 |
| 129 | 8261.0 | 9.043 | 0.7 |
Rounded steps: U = 9.3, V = 9.132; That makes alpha 0.98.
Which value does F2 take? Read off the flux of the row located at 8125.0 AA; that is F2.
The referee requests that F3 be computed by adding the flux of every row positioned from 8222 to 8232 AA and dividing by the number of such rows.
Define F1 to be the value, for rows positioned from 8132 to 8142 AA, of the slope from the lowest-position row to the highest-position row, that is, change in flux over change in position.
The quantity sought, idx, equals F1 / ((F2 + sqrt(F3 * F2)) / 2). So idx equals 0.001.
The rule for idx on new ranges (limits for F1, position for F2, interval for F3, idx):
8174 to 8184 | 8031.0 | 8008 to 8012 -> -0.011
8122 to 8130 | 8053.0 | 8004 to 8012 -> -0.010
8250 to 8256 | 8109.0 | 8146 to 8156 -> -0.031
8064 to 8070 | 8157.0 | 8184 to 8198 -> -0.023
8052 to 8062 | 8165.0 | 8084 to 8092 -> -0.004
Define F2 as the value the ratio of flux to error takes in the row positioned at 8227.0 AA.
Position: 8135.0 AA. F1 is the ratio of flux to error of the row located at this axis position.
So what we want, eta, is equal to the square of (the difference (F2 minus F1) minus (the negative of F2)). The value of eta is 164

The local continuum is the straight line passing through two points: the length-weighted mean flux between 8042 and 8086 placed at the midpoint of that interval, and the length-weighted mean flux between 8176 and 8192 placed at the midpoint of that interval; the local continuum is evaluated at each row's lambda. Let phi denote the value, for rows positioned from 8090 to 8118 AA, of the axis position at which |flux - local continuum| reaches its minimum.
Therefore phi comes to 8095.0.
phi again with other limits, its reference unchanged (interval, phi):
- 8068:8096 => 8069.0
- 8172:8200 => 8191.0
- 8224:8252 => 8235.0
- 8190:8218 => 8191.0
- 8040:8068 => 8045.0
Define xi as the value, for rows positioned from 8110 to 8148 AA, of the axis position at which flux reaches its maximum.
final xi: 8135.0 AA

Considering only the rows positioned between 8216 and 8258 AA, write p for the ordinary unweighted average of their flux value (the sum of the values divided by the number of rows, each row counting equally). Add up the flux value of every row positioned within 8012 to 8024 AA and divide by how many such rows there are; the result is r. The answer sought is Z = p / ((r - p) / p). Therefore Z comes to 246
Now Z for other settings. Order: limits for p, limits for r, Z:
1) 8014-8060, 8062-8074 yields 824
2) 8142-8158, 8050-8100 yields -744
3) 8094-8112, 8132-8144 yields 128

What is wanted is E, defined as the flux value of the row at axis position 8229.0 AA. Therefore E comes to 8.685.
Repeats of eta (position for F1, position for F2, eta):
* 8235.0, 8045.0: 311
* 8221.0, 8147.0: 327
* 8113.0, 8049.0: 541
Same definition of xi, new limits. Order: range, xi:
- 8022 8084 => 8063.0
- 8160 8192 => 8171.0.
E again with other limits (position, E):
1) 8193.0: 9.335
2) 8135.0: 10.35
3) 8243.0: 10.41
